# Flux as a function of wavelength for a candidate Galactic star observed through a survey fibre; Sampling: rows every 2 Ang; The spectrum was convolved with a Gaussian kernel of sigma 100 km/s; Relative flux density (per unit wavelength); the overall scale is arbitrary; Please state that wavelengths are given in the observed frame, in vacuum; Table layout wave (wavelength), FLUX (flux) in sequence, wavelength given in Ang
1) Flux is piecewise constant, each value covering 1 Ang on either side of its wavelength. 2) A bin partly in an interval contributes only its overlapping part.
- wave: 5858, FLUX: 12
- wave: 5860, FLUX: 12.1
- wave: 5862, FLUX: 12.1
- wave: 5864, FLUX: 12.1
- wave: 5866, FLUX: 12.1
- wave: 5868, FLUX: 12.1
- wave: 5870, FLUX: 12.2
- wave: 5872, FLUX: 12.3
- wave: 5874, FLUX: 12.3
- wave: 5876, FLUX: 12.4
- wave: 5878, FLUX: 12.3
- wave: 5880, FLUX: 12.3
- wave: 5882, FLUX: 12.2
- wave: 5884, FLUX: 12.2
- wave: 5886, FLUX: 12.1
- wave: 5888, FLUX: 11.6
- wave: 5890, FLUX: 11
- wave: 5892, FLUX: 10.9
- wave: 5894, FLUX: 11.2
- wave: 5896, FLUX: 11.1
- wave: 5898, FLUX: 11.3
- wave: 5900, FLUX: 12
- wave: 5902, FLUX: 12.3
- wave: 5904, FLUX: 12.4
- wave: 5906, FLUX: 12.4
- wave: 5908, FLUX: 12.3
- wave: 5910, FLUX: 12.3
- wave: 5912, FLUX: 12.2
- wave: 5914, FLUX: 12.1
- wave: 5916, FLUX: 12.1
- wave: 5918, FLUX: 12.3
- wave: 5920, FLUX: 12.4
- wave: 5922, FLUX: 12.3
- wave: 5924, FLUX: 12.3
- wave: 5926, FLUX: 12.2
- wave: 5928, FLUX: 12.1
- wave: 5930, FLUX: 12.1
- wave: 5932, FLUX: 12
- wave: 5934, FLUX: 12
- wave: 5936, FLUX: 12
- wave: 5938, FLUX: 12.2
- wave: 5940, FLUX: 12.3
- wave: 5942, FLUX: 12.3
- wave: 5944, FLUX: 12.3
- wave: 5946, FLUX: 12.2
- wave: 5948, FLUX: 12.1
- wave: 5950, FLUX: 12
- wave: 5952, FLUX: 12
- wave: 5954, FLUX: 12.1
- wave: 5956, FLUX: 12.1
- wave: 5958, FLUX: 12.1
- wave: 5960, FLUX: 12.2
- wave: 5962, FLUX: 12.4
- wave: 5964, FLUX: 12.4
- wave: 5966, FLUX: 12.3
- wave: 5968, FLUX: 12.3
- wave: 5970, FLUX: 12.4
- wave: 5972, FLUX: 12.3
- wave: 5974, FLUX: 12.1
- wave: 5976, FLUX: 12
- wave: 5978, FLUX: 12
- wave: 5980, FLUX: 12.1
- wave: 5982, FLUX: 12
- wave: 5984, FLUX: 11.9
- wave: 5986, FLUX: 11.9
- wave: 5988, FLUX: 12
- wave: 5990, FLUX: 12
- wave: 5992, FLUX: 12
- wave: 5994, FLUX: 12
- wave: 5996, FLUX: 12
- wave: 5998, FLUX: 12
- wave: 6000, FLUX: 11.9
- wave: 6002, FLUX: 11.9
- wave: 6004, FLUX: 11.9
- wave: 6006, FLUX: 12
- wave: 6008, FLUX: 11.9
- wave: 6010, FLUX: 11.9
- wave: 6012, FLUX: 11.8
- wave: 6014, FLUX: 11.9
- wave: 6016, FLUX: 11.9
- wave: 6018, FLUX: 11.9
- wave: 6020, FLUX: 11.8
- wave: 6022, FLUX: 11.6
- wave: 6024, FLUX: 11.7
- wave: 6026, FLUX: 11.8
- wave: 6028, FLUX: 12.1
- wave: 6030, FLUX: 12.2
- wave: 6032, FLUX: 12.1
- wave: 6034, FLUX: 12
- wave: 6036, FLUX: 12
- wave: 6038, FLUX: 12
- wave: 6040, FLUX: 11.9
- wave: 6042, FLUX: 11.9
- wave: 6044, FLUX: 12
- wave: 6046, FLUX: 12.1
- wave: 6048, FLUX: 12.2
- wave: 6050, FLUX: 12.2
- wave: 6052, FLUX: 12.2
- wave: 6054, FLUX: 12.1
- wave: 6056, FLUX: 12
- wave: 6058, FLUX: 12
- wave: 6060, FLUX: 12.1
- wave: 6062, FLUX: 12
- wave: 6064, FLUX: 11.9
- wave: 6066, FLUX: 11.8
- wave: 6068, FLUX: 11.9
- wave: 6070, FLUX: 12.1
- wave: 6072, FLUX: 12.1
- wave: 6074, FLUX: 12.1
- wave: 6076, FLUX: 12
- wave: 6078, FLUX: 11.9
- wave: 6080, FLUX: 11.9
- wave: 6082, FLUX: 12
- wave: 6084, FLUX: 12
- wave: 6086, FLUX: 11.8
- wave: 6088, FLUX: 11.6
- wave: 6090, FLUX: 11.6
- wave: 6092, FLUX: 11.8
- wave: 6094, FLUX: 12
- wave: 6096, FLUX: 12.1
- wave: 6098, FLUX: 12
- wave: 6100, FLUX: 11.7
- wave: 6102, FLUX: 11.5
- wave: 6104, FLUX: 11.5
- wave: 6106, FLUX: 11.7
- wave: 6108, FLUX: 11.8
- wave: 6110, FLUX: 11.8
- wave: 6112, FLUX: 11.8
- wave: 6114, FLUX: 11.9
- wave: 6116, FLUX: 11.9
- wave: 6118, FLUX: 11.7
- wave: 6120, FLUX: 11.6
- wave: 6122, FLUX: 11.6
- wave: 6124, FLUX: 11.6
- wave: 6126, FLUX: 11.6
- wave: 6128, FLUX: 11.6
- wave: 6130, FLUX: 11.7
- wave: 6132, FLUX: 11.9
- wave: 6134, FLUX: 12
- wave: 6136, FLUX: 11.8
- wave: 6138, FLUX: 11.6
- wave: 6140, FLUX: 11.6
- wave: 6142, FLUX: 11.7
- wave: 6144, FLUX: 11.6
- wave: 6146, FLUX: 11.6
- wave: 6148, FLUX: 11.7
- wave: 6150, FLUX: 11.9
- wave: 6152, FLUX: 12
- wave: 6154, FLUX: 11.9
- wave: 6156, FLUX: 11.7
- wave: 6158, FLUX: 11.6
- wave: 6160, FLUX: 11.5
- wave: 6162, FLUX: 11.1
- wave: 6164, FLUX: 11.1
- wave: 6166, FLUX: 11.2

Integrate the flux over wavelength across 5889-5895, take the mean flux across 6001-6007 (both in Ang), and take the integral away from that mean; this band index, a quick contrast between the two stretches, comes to -54.3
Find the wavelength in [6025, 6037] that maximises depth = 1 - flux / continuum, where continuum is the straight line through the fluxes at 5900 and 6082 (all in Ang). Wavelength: 6026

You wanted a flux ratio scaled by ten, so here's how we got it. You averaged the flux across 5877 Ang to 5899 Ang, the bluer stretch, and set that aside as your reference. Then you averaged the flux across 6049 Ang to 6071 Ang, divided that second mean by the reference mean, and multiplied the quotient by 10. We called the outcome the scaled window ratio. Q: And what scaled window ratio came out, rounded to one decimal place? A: 10.3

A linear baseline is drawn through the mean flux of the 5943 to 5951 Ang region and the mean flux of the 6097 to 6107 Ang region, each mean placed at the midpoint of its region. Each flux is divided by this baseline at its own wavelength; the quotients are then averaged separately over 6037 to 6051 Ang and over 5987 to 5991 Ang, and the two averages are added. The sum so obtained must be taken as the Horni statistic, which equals 2.01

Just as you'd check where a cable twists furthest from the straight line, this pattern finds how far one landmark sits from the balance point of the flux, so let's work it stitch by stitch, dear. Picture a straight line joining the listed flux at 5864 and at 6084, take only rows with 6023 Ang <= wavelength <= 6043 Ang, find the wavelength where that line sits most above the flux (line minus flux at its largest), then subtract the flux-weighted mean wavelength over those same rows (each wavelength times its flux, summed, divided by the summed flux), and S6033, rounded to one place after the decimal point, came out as -9.0 Ang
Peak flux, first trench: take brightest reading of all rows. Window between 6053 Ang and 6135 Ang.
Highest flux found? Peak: 12.1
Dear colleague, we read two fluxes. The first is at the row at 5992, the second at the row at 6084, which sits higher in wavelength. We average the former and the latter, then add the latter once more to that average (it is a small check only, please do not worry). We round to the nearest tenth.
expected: 24.0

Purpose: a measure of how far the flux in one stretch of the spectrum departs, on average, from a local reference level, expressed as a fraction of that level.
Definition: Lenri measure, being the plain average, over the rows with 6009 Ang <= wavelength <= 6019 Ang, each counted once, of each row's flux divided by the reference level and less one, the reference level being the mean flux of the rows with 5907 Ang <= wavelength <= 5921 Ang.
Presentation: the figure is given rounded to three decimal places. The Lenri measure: -0.030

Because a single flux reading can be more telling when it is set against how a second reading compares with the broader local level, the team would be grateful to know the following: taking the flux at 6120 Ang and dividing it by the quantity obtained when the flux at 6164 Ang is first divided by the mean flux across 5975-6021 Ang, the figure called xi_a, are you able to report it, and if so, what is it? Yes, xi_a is 12.5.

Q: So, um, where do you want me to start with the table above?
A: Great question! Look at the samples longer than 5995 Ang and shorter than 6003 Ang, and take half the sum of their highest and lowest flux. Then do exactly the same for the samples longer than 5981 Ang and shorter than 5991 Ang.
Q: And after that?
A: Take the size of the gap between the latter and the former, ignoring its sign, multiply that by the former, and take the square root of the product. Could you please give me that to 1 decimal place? 0.0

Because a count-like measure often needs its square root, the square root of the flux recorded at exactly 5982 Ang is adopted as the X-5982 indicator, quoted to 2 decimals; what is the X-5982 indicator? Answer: 3.46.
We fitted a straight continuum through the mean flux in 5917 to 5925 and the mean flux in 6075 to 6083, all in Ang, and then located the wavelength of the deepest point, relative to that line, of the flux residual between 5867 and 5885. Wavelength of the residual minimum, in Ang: 5868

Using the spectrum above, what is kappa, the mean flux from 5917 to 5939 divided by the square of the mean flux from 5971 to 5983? 0.083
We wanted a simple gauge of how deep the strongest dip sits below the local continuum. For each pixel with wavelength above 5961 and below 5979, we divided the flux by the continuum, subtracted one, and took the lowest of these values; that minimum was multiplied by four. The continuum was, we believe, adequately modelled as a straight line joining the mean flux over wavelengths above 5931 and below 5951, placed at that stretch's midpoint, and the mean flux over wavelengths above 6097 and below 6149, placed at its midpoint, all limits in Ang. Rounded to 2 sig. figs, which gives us -0.019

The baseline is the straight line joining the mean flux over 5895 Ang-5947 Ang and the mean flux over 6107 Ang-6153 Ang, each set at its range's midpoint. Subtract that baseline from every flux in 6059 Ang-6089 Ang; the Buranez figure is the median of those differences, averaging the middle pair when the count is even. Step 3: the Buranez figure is 0.13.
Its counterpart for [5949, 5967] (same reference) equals 0.04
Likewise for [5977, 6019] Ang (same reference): -0.05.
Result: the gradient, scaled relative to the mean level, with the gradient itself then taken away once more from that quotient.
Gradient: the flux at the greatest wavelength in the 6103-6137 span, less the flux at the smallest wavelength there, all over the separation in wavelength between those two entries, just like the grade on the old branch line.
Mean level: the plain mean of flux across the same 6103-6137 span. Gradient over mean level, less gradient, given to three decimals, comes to -0.009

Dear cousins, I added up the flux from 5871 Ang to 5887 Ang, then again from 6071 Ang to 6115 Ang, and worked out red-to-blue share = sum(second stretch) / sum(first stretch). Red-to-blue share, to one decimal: 2.7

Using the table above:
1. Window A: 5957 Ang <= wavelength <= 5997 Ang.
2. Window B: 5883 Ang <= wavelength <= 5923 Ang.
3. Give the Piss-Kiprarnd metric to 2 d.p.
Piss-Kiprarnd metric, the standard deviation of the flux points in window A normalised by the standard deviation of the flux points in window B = 0.32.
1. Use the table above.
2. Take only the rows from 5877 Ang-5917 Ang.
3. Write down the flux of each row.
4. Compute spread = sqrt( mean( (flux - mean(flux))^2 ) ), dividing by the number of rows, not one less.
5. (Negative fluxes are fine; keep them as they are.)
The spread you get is 0.50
